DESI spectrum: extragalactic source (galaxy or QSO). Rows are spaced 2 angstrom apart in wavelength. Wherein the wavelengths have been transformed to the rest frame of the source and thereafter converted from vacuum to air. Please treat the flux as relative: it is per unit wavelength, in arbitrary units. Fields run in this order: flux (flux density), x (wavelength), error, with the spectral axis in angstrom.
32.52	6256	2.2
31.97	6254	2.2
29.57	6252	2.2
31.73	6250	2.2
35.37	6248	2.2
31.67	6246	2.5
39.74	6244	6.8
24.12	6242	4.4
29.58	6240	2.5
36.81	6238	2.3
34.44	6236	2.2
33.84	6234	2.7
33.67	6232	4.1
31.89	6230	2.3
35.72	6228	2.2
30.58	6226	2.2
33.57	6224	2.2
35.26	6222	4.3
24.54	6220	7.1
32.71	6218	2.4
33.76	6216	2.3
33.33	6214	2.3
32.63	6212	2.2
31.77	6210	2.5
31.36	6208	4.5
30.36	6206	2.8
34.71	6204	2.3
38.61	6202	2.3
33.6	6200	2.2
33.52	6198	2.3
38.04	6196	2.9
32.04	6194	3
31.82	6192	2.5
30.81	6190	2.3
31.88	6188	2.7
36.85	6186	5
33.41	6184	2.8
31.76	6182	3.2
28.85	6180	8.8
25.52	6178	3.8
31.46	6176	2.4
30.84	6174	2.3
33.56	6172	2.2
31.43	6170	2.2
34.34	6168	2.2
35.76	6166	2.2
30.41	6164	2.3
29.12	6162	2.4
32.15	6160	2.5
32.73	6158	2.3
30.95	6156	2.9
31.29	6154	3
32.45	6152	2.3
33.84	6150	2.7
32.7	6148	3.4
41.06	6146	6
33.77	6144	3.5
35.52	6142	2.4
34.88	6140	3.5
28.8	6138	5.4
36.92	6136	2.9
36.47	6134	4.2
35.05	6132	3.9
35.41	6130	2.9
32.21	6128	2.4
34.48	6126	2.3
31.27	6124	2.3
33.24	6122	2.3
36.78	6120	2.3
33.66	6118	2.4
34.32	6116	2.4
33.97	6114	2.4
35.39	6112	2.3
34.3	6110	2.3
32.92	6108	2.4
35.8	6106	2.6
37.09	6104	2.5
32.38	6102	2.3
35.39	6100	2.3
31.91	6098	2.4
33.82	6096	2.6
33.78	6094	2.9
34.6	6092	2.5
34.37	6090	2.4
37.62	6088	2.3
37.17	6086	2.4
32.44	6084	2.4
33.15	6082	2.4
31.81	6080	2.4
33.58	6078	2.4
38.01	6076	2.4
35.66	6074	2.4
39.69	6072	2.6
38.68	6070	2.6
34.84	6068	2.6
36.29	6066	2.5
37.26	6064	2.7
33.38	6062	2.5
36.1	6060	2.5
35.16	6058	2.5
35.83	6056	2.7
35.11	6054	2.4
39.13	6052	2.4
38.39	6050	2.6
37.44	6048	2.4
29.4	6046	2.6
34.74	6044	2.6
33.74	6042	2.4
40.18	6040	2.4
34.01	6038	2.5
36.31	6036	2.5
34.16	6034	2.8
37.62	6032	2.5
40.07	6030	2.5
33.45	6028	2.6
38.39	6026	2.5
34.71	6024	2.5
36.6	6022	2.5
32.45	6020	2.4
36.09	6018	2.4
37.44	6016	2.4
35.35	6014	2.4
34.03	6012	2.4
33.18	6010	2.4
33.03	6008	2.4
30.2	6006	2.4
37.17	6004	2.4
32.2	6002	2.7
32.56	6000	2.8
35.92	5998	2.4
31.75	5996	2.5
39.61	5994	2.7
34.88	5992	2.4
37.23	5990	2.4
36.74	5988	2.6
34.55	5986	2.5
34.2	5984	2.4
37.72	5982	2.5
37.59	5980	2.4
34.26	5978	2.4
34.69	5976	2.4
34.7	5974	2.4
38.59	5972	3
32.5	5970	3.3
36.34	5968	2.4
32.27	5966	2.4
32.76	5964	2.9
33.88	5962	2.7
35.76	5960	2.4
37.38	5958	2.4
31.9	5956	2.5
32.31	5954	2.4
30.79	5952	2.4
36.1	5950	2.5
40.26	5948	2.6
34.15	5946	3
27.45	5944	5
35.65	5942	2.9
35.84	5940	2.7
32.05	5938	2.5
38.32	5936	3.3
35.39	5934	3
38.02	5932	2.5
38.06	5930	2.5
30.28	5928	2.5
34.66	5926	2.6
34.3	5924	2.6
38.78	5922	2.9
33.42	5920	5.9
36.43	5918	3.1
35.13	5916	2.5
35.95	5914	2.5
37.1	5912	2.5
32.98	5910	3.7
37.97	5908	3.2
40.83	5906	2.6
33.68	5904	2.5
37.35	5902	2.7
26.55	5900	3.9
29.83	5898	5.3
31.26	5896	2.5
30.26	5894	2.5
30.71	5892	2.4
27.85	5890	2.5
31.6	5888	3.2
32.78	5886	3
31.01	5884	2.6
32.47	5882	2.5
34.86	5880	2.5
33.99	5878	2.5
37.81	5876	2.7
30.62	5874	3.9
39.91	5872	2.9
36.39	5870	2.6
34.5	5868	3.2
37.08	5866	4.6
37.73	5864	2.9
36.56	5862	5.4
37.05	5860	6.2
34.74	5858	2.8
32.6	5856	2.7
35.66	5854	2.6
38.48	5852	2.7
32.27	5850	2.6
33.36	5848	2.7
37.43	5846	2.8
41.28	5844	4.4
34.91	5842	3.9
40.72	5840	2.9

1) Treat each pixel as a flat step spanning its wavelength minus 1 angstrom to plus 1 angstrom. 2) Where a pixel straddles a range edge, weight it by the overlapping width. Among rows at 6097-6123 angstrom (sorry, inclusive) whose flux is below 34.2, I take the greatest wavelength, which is 6122 angstrom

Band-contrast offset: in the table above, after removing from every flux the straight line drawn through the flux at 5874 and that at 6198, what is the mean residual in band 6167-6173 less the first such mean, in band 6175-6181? 4.6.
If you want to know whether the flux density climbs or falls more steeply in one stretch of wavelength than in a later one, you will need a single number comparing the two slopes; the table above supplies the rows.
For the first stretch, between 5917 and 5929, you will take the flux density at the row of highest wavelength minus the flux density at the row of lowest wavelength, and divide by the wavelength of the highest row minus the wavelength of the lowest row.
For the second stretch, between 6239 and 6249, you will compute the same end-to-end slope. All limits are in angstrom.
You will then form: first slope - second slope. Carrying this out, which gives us -1.3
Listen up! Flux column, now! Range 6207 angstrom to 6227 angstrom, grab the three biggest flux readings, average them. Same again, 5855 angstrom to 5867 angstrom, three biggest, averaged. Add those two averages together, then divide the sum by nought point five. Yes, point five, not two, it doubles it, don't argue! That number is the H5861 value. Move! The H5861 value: 143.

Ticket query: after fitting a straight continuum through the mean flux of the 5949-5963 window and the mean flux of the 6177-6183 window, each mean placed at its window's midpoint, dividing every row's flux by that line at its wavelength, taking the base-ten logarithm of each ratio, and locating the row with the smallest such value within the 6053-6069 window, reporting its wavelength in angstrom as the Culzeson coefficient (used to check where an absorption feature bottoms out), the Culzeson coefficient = 6062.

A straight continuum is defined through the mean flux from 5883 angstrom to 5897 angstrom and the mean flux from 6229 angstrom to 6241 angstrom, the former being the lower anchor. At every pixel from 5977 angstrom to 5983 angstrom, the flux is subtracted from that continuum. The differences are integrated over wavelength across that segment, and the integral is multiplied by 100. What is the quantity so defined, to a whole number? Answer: -3040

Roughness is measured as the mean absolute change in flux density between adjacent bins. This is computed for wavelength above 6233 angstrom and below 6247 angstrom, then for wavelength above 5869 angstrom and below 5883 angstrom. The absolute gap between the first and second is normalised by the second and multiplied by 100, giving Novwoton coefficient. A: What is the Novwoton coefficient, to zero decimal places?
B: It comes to 45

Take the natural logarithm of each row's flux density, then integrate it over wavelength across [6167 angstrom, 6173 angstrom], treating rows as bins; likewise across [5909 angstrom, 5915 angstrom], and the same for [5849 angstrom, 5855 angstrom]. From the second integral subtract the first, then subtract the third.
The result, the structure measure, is -21.0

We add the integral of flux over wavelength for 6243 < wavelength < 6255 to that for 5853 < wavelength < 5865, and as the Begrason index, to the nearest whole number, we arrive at 829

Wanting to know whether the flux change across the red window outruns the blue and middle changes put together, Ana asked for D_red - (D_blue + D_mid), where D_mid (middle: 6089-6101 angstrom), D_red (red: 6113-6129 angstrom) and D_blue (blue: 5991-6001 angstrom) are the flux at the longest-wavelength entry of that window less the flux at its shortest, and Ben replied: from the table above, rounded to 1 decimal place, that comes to -0.5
